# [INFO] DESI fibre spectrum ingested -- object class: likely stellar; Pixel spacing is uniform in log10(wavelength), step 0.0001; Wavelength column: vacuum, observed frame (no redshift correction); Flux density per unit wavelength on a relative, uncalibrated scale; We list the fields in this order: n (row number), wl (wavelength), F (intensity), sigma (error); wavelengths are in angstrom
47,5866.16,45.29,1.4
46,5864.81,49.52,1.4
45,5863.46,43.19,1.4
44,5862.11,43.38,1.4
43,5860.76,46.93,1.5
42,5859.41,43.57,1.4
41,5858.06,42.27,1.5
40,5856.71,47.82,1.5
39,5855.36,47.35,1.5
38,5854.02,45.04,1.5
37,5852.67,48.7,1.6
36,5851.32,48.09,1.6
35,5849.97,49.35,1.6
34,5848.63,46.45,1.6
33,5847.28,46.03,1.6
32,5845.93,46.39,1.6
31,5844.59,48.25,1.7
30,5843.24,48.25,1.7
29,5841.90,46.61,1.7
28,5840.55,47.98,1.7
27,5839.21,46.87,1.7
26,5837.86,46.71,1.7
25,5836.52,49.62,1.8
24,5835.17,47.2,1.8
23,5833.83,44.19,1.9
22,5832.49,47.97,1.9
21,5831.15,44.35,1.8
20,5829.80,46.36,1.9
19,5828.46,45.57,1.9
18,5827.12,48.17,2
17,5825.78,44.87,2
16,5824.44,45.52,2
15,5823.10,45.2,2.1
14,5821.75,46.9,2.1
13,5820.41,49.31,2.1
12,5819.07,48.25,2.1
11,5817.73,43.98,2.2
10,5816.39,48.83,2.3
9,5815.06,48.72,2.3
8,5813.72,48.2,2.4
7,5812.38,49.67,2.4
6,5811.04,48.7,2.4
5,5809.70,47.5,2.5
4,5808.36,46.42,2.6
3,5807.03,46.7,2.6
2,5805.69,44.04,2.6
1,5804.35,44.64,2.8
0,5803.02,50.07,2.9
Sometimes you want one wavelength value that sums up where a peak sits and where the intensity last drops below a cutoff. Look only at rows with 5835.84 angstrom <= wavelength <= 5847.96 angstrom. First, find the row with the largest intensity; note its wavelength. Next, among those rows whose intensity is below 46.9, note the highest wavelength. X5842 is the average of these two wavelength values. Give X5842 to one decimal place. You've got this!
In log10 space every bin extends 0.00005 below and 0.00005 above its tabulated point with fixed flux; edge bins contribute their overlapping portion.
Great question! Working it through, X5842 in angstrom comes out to 5841.9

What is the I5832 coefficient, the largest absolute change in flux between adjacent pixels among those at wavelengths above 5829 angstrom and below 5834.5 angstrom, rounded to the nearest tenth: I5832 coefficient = 3.8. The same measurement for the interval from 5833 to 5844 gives 3.0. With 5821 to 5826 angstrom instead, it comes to 1.7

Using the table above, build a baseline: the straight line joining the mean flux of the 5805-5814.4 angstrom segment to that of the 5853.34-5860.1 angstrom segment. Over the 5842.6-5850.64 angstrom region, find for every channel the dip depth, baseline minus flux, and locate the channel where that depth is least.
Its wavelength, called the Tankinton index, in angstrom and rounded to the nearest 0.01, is 5849.97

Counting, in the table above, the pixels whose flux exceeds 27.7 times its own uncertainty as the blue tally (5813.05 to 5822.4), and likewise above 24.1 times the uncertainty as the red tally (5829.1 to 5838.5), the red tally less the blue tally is 6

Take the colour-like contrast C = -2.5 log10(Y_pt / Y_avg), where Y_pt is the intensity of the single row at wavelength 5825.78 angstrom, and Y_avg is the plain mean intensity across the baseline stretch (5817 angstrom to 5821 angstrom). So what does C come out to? 0.05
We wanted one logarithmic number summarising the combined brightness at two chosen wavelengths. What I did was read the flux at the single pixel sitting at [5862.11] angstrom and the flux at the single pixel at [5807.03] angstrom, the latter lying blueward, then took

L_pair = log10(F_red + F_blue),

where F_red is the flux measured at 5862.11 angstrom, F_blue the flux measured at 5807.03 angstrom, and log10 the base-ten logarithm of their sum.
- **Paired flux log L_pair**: 1.95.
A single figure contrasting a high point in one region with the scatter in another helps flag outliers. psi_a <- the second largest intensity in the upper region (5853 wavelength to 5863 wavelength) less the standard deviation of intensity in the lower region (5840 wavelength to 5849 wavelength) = 46.4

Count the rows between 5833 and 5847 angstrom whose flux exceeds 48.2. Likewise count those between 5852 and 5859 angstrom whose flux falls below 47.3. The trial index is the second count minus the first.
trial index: -1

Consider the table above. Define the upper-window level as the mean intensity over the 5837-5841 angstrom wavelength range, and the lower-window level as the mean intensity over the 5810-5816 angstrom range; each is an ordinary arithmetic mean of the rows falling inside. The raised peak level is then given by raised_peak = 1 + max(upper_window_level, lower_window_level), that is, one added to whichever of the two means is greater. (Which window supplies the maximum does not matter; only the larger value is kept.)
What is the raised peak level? 49.8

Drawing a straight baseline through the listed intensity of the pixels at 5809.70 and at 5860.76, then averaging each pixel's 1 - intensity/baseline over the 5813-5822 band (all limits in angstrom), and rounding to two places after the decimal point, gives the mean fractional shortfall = -0.01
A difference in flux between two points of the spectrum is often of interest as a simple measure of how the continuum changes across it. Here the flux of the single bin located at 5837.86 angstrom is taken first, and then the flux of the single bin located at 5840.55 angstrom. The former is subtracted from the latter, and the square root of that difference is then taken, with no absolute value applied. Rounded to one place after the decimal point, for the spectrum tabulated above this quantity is 1.1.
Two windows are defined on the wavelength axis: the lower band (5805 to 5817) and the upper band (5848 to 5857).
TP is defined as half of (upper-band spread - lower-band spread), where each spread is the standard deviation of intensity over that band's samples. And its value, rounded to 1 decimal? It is -0.1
